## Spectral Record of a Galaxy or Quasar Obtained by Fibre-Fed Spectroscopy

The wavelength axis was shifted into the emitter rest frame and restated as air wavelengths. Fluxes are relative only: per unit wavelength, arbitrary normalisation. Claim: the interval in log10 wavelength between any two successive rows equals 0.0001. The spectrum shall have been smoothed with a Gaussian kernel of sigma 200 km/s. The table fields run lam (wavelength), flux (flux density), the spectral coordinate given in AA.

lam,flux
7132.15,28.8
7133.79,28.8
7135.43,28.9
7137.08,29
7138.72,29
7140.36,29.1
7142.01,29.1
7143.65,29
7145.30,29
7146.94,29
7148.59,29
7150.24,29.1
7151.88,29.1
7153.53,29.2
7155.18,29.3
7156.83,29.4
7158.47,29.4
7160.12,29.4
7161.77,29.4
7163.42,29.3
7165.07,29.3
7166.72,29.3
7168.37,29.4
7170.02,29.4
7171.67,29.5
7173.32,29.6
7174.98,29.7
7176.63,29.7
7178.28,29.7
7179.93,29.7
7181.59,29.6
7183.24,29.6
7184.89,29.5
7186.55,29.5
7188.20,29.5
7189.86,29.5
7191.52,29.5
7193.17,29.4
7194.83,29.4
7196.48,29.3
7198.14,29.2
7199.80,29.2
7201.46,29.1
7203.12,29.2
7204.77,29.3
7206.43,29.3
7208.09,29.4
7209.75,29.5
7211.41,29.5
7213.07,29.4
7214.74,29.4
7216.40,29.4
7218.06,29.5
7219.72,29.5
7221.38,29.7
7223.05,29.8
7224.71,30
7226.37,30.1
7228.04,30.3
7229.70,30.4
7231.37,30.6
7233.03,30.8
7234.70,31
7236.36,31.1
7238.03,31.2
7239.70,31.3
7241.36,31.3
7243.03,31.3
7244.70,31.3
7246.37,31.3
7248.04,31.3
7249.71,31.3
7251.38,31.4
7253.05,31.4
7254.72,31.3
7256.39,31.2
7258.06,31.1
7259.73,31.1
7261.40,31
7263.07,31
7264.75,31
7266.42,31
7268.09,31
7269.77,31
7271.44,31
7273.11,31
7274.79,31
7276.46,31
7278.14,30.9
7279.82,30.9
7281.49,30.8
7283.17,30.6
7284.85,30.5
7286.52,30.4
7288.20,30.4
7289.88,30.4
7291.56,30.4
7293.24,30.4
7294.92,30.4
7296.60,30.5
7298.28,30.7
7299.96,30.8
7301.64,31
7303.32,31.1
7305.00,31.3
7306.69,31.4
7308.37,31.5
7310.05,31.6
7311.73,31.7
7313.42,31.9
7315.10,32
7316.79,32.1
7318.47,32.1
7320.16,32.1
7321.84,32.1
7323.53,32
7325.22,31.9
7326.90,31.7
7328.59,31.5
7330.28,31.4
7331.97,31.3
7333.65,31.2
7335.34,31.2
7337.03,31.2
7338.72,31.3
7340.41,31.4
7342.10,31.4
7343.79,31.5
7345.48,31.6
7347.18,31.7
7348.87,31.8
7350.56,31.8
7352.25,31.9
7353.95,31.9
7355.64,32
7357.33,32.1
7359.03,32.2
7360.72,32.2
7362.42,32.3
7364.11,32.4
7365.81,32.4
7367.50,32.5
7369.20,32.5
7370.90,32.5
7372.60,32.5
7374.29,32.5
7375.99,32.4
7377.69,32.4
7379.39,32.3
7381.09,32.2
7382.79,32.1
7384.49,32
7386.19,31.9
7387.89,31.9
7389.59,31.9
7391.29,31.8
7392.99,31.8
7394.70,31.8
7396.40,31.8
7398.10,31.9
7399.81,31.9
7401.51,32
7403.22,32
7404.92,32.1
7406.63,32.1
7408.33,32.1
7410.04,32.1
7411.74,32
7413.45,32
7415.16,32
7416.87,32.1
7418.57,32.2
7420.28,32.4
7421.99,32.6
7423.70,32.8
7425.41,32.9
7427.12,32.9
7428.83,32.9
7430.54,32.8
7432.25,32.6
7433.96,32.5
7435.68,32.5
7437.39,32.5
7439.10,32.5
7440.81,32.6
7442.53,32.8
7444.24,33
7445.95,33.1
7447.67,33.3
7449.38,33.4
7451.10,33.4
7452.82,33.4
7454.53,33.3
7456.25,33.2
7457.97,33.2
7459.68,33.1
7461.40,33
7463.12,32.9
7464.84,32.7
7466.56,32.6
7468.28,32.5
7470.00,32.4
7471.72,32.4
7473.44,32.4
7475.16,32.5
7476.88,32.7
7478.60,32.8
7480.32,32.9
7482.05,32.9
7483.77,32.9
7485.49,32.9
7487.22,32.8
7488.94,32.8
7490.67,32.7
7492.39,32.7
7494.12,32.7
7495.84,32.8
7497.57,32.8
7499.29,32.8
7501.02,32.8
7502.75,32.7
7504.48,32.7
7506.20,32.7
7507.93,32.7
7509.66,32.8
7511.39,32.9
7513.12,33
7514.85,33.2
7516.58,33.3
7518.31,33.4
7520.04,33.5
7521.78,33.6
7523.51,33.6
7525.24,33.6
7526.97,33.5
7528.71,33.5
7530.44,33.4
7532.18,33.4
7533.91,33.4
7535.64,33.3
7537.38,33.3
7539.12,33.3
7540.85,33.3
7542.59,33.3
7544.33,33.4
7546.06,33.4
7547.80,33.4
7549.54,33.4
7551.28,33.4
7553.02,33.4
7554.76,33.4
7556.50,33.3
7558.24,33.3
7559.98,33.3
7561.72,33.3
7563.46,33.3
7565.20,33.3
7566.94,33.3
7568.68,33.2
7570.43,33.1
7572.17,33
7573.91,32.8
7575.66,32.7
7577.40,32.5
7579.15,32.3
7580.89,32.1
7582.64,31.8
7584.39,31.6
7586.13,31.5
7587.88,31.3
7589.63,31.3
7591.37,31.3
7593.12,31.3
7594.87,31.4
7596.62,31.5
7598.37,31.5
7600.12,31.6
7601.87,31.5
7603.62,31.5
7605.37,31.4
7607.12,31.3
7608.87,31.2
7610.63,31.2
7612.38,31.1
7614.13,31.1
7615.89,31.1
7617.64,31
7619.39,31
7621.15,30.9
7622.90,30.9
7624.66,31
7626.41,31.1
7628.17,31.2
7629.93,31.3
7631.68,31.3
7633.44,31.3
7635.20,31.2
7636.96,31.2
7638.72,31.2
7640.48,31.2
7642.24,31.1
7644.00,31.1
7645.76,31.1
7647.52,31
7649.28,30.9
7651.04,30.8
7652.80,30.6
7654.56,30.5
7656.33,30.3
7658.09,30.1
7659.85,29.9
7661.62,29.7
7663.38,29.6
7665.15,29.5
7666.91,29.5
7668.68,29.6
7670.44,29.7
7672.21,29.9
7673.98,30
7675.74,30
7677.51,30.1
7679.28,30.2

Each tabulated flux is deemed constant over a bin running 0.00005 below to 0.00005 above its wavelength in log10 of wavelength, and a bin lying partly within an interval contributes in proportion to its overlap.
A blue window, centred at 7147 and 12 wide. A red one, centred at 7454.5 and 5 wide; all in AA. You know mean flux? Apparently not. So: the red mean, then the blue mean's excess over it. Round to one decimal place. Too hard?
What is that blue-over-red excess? -4.3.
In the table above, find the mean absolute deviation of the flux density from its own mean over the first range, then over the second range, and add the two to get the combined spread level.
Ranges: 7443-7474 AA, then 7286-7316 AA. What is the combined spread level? 0.82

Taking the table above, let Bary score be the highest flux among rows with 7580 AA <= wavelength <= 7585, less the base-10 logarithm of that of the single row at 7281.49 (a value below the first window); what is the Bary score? 30.6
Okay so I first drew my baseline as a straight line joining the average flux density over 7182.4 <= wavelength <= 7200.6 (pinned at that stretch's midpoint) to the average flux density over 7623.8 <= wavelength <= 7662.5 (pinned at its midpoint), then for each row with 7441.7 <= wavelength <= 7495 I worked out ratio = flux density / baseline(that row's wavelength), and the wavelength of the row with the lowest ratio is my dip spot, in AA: 7473.44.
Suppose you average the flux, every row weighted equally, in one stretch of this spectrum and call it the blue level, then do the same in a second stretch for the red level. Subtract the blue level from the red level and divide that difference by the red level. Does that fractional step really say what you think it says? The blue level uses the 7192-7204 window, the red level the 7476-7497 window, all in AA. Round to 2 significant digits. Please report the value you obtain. 0.11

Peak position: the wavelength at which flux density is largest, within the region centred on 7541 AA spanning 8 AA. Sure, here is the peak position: 7544.33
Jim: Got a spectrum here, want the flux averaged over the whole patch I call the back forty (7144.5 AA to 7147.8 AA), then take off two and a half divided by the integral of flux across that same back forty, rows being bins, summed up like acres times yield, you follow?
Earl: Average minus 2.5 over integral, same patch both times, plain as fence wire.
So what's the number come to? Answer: 29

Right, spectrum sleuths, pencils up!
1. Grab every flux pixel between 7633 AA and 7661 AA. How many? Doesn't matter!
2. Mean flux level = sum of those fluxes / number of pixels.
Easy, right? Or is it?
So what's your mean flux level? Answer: 30.8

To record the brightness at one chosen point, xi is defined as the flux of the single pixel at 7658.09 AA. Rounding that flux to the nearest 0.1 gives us 30.1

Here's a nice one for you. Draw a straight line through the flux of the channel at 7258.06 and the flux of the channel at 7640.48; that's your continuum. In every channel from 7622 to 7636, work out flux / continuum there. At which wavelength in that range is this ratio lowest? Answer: 7622.90 AA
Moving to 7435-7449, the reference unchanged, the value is 7439.10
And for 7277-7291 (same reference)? 7289.88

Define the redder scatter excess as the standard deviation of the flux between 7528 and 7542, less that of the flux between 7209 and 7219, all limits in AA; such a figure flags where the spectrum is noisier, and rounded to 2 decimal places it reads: 0.02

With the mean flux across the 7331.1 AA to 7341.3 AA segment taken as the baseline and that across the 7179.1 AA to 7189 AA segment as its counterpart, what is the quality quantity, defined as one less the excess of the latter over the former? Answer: 2.7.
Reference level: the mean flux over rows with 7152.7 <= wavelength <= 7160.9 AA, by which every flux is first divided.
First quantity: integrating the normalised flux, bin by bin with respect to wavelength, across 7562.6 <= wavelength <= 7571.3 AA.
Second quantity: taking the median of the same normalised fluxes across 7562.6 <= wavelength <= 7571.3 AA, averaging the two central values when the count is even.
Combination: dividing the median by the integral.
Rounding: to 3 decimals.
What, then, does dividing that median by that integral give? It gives 0.115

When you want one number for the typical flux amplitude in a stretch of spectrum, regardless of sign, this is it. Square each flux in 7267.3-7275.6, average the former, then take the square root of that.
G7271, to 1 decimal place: 31.0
